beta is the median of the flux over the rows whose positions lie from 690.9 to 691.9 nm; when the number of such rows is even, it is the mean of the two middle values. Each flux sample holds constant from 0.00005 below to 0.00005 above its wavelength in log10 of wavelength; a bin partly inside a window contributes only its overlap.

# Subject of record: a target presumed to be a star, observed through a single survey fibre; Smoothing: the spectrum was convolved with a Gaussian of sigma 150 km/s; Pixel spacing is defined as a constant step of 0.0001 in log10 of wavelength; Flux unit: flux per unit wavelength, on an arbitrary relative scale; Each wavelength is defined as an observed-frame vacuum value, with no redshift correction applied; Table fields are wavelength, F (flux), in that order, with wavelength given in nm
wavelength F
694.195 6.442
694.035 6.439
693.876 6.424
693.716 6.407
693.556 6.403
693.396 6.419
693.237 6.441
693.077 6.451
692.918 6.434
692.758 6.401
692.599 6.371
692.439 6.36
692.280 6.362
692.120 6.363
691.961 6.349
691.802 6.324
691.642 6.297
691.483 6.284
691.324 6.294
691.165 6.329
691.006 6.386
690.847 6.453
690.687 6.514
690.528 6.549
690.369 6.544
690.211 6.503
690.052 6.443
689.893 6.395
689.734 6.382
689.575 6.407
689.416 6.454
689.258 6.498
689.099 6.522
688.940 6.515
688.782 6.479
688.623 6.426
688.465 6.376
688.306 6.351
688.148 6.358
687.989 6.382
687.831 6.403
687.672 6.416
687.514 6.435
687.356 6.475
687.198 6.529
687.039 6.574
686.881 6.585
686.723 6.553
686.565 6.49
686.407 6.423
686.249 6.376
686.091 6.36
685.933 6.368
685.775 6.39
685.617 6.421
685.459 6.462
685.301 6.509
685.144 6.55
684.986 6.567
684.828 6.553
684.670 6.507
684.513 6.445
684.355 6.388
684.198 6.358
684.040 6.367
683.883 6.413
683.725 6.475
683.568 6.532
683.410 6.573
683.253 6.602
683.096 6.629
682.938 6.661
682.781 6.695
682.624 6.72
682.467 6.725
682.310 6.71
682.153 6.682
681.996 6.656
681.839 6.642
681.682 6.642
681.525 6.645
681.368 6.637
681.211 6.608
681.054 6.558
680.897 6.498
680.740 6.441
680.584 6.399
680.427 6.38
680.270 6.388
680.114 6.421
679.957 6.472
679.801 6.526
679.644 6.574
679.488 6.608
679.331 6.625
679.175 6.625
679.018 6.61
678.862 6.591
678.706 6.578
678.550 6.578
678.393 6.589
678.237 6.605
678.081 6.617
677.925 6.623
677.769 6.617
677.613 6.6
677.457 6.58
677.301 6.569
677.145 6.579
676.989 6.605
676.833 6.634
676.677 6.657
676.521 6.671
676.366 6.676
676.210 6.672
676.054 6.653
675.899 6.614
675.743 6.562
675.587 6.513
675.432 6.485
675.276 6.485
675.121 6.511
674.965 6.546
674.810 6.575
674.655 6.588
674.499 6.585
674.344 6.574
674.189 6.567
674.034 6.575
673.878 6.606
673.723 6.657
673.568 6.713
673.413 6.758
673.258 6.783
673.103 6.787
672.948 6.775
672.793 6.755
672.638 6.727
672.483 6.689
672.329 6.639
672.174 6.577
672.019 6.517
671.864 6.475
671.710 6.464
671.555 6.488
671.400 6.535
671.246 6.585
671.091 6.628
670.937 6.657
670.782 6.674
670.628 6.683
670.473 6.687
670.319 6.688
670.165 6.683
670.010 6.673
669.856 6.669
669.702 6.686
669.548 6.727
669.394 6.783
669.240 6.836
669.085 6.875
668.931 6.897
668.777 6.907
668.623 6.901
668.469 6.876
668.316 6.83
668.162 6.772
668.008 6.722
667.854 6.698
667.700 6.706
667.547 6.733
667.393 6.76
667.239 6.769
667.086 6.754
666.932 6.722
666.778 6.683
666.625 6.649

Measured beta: 6.31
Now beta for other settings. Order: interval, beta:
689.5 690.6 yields 6.44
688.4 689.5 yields 6.48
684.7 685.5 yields 6.55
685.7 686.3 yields 6.37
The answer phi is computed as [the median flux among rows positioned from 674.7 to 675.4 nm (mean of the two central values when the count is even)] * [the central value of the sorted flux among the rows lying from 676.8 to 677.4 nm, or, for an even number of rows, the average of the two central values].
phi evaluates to 43.0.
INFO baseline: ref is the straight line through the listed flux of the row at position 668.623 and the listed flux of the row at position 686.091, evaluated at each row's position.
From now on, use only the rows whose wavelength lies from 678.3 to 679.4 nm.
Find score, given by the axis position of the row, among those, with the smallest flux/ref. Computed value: 678.550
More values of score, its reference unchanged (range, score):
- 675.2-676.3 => 675.276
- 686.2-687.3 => 686.249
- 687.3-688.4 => 688.306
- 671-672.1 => 671.710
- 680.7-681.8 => 680.740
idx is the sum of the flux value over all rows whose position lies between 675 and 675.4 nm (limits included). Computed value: 13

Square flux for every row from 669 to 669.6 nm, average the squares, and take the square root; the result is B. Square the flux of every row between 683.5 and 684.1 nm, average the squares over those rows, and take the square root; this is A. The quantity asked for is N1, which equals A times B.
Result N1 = 43.9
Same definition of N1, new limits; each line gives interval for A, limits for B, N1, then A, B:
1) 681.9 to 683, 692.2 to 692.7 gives 42.6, 6.69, 6.36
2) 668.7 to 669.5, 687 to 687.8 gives 44.5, 6.86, 6.49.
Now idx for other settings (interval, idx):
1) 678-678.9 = 40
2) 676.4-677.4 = 40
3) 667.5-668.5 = 47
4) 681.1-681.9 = 33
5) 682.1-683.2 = 47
